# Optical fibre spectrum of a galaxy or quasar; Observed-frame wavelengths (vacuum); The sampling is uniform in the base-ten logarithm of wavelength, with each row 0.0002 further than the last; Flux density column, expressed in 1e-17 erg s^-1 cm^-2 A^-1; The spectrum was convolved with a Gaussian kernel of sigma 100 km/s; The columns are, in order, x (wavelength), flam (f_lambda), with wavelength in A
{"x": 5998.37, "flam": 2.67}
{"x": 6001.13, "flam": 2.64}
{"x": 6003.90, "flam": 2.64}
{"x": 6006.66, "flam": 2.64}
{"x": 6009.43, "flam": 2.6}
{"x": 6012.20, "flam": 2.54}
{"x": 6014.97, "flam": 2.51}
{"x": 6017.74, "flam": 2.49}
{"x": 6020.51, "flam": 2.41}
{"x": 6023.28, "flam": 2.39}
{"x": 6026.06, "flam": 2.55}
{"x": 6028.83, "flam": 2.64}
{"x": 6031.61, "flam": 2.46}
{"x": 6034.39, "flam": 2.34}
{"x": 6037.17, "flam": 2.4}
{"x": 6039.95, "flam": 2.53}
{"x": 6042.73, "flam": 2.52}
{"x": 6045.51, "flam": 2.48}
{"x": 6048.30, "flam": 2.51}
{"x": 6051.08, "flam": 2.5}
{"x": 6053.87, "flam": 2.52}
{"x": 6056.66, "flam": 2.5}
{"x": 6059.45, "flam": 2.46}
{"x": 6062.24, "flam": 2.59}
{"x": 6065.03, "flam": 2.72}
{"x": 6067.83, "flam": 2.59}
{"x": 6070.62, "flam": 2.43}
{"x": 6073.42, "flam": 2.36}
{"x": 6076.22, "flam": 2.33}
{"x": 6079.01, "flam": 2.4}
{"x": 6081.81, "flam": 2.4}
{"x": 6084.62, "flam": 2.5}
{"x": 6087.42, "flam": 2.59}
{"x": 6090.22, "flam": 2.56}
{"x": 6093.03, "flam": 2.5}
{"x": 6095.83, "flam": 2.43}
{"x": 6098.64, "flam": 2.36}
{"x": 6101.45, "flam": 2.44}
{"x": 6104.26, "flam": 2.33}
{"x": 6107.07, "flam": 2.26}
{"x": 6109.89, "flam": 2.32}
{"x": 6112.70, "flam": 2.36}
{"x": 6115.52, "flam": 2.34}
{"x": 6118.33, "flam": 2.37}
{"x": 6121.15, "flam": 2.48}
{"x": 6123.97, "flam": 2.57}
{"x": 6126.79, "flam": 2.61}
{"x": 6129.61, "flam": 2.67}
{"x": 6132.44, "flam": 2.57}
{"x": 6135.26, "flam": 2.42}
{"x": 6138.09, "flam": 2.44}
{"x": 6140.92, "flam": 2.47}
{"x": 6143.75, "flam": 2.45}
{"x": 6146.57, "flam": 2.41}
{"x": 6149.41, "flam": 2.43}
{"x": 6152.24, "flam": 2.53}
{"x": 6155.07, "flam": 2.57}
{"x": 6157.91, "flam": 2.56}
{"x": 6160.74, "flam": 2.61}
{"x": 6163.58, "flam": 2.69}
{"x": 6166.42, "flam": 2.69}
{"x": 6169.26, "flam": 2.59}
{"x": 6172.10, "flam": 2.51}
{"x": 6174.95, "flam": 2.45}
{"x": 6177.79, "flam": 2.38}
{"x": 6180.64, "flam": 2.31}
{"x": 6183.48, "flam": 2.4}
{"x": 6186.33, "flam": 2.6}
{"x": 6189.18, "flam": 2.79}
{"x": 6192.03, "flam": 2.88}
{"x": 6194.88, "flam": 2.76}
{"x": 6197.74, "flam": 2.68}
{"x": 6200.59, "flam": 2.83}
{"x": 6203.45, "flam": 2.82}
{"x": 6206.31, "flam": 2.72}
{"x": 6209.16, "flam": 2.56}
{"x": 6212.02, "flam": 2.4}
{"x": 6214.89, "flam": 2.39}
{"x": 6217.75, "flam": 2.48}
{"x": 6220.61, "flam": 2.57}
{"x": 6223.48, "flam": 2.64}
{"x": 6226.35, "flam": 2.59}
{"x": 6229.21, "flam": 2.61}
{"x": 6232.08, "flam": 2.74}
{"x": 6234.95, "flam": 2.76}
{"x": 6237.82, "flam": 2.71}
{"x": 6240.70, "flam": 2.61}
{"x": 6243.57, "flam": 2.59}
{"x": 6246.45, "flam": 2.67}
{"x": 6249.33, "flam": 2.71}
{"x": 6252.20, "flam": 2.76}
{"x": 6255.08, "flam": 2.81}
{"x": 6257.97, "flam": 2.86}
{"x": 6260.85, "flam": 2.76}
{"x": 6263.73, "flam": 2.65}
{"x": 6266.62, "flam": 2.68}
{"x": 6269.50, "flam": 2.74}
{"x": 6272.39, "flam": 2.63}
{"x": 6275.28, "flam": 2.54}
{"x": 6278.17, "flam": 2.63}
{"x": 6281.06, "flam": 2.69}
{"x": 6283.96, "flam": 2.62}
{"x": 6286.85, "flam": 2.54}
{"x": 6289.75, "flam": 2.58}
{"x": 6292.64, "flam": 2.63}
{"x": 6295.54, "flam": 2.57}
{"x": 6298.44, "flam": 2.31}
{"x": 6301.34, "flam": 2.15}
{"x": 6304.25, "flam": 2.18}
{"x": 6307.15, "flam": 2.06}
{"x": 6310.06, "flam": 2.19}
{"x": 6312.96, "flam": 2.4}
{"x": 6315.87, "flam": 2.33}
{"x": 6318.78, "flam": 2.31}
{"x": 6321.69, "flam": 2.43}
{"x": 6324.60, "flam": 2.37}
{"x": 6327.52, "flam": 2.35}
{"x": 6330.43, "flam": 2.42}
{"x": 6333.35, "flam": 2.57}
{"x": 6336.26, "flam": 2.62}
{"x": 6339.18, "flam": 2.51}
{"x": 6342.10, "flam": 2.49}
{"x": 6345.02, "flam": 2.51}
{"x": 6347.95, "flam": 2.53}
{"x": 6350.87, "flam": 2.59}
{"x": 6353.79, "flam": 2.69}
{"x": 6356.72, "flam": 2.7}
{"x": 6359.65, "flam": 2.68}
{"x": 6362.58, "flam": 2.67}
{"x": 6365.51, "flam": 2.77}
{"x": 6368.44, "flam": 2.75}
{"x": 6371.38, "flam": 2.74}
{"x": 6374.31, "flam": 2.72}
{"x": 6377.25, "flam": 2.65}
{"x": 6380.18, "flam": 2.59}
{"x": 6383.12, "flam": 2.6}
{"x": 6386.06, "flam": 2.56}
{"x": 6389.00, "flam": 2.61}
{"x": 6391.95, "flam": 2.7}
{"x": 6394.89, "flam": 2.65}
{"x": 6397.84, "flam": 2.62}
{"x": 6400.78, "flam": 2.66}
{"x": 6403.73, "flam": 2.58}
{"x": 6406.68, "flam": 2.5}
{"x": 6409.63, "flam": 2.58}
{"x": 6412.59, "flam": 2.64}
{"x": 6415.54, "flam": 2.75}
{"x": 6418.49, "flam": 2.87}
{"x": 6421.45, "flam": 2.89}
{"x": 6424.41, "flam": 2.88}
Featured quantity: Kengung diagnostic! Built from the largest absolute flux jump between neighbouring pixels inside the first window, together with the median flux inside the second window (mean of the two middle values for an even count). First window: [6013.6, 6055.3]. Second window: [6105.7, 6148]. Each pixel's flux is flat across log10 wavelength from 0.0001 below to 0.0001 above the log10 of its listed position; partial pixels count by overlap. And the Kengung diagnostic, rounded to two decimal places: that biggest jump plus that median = 2.62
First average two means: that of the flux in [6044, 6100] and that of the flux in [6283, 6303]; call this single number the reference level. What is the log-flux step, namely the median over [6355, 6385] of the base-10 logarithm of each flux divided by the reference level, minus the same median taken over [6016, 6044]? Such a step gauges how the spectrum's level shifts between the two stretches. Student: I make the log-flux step 0.04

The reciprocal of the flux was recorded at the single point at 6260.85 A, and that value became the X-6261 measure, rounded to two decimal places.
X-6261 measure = 0.36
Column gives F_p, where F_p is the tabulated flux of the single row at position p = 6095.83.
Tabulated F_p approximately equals 2.43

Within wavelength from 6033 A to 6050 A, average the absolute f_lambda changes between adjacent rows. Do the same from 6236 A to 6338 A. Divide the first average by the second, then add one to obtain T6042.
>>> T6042 1.7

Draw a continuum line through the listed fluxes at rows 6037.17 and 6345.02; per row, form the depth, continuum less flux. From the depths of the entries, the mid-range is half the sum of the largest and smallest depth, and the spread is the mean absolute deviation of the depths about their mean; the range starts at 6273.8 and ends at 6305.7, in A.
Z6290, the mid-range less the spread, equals -0.08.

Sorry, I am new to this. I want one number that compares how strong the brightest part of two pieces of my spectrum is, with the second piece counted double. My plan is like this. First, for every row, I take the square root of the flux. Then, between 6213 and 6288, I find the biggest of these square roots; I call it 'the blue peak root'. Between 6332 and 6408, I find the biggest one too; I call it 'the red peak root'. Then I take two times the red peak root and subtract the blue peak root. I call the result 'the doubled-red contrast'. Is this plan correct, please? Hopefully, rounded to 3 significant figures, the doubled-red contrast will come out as 1.64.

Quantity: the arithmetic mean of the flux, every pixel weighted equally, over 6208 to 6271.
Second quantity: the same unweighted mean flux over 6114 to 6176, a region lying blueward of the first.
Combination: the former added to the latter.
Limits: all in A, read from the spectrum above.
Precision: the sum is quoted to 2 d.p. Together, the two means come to 5.17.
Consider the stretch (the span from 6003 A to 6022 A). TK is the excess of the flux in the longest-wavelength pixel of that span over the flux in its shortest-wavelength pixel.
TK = -0.23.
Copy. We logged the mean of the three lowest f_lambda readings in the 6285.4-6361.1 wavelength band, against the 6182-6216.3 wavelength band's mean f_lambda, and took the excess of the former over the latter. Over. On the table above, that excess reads -0.52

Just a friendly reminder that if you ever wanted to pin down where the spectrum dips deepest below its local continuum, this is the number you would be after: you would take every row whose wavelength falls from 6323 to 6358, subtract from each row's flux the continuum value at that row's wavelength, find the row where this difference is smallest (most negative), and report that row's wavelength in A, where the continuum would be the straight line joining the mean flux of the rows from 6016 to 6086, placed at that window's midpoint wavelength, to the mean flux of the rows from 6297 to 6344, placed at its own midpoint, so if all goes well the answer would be 6327.52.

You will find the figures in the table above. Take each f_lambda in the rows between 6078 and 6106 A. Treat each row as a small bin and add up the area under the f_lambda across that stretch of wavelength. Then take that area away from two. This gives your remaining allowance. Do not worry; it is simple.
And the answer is -67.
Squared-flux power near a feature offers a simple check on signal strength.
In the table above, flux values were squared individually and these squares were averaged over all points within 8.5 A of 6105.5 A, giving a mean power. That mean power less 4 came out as 1.5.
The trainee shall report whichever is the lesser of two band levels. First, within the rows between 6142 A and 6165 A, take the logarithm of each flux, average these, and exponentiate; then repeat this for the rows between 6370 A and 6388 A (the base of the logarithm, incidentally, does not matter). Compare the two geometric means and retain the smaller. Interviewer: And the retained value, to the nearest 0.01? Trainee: 2.53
